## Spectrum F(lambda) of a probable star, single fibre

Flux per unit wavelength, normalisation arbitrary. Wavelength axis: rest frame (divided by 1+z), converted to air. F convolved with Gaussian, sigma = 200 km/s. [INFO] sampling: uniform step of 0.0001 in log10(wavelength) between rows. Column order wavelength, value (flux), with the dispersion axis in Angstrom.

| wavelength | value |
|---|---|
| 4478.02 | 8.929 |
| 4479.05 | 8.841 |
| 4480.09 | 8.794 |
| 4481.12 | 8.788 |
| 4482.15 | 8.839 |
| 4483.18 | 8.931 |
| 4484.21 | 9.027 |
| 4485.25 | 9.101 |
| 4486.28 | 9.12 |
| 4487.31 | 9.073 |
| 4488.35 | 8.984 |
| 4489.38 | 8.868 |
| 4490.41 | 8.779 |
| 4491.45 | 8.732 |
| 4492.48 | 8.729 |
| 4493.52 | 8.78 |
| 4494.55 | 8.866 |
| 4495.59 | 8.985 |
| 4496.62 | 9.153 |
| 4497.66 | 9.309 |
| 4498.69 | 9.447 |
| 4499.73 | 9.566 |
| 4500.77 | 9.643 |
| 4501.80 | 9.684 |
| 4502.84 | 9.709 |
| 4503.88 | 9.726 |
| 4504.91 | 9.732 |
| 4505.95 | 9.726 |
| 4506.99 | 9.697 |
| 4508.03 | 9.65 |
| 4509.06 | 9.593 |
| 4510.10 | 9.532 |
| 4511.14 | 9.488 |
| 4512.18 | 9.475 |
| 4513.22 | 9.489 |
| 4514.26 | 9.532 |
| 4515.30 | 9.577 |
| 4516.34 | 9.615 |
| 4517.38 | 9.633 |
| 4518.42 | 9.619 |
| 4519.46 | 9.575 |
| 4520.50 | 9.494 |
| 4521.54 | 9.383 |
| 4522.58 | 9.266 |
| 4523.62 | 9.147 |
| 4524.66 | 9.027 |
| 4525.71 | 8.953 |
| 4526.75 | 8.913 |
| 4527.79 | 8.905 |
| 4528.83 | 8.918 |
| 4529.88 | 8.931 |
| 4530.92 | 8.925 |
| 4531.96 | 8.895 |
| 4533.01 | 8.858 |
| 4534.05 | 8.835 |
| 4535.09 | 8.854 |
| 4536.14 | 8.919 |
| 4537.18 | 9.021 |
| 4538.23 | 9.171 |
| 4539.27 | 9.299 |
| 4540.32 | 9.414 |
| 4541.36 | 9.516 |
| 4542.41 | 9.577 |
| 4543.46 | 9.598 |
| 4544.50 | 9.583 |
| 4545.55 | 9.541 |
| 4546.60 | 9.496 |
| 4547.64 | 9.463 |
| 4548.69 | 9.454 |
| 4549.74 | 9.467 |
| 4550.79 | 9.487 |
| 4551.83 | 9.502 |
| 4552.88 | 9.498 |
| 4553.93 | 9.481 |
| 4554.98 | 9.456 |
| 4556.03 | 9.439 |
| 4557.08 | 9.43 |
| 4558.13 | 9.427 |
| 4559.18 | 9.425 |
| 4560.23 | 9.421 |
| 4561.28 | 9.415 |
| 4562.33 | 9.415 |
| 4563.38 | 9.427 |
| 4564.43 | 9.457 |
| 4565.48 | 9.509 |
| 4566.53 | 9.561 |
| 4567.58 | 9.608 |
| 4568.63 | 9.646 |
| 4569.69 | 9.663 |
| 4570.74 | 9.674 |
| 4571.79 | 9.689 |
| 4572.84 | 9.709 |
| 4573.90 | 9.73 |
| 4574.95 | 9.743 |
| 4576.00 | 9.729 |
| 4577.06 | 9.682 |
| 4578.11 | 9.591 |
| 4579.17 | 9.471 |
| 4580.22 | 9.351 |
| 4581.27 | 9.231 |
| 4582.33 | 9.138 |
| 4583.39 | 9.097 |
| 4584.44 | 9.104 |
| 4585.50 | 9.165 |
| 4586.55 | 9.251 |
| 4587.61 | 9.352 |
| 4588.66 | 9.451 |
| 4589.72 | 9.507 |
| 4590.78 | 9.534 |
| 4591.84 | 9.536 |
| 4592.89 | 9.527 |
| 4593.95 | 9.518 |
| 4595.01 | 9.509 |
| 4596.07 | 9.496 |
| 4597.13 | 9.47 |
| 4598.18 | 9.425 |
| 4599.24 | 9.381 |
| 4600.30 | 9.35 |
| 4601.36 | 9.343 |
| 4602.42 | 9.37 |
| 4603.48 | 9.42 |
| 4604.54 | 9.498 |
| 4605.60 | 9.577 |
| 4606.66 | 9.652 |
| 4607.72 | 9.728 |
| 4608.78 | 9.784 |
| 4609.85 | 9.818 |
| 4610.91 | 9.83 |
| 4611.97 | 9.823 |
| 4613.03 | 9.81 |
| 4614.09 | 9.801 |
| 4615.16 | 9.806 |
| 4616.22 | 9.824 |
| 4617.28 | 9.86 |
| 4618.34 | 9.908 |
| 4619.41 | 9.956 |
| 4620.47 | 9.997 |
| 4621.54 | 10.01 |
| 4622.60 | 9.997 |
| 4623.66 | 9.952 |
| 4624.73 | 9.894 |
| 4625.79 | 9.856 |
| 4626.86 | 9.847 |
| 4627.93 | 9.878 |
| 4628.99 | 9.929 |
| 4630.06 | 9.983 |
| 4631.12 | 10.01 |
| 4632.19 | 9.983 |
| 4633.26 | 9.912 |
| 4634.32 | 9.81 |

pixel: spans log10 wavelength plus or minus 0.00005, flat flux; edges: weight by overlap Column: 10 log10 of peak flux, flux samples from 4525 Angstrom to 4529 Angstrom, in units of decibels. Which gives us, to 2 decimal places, 9.52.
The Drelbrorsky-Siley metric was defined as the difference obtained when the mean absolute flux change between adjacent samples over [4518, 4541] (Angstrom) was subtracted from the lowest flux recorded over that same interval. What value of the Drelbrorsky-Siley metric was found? 8.8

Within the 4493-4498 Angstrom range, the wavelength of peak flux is 4497.66 Angstrom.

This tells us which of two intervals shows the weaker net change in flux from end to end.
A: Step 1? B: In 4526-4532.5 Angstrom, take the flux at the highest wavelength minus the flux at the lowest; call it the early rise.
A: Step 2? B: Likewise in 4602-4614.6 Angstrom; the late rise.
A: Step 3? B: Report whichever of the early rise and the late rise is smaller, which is 0.0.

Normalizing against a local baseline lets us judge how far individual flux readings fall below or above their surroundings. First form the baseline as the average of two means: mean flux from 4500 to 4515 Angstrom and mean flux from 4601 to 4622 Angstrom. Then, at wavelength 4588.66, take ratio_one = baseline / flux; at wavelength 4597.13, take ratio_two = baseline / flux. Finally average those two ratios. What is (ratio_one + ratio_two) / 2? 1.023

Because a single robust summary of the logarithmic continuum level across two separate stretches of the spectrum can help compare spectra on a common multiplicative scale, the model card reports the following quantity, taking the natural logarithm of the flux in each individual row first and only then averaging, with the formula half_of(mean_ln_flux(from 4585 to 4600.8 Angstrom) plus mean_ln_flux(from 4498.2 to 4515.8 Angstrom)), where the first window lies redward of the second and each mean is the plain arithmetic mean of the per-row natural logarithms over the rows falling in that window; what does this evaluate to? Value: 2.253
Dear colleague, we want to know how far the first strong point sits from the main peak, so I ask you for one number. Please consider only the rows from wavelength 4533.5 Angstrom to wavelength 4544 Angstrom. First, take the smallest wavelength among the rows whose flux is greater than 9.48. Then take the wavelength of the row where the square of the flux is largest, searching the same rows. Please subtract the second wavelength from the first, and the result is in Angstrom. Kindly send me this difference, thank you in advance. -2.1 Angstrom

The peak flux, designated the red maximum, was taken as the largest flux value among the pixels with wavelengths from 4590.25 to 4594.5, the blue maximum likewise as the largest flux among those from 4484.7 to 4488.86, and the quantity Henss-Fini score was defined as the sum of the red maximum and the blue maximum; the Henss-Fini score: 18.7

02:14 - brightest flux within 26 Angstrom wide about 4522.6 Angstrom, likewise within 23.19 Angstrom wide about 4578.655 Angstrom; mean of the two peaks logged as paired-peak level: 9.69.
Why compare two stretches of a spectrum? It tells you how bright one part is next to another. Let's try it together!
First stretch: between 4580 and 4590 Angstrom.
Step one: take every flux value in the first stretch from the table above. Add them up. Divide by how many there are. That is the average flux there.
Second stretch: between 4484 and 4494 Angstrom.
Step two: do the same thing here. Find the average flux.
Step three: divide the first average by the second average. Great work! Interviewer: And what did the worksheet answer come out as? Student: 1.04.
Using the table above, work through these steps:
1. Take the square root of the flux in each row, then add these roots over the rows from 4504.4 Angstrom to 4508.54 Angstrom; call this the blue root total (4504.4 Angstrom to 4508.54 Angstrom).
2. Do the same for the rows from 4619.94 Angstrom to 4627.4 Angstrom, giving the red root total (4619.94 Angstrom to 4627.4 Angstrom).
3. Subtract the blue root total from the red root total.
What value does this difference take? 10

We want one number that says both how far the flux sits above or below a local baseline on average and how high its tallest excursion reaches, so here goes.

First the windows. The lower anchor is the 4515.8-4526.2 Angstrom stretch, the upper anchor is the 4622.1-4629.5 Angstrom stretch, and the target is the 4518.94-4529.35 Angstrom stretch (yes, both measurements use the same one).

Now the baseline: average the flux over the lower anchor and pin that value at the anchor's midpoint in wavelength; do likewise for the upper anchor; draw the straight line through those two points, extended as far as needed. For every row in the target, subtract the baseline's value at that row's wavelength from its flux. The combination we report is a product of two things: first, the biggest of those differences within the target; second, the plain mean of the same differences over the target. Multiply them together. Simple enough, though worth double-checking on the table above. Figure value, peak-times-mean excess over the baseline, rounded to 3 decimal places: -0.049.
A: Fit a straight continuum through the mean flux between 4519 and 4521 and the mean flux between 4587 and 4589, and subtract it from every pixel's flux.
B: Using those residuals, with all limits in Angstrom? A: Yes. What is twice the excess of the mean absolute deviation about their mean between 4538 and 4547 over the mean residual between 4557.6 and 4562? 0.31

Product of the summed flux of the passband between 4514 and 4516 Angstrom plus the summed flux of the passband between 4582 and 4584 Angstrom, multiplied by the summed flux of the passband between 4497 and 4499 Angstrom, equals 700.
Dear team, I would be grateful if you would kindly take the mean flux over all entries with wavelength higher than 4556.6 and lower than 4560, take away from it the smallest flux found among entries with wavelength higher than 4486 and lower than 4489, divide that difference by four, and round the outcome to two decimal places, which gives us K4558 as 0.11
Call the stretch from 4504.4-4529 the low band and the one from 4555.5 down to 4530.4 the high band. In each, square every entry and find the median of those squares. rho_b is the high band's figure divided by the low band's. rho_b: 0.99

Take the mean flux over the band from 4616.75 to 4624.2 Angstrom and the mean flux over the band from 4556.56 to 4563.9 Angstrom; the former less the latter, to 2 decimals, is 0.53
